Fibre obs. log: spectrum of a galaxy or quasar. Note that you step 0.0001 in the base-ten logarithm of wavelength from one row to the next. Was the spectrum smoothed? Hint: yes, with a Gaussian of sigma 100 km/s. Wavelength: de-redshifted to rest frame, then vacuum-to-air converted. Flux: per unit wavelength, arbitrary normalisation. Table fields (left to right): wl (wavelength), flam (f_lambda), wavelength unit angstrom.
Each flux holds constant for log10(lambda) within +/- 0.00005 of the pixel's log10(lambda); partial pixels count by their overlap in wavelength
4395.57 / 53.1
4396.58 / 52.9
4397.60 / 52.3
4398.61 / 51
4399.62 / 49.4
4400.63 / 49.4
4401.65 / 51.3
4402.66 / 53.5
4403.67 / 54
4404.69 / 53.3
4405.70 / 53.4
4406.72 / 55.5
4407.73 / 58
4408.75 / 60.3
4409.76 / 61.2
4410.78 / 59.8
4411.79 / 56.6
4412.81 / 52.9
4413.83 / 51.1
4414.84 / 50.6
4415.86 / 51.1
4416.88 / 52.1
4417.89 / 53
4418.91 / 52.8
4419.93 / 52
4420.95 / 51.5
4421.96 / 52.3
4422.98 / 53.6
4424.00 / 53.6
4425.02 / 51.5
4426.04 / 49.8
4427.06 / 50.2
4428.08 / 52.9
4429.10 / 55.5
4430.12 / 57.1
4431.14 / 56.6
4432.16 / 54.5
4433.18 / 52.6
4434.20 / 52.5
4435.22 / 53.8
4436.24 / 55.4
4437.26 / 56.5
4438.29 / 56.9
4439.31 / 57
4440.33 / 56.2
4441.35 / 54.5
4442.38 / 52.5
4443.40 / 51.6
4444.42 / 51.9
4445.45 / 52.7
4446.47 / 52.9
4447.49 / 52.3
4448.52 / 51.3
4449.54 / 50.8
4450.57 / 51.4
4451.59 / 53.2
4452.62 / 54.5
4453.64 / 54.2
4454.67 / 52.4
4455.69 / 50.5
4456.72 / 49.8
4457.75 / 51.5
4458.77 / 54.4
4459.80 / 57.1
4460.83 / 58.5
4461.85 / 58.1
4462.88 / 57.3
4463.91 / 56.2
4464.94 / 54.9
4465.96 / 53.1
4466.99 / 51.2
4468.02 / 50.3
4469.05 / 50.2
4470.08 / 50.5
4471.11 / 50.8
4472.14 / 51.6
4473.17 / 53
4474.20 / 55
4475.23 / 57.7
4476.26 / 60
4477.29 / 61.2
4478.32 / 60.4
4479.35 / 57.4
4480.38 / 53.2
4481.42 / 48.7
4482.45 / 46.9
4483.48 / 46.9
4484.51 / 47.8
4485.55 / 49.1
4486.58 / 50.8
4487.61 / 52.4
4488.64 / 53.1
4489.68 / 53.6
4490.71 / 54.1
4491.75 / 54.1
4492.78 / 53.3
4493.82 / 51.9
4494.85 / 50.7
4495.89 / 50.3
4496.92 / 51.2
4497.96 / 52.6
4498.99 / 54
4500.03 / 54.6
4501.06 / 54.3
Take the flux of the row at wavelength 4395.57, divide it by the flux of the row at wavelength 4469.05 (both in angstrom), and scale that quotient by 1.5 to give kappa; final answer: 1.59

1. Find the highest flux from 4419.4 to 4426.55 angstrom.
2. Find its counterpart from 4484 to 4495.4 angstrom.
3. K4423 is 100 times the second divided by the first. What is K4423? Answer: 101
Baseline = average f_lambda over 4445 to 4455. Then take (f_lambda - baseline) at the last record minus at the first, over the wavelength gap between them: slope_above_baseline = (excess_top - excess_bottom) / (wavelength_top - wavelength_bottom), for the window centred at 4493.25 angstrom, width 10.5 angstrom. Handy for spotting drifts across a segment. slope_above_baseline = -0.1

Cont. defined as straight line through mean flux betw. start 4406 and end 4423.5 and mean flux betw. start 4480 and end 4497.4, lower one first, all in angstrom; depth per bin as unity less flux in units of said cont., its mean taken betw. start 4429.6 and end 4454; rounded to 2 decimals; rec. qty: -0.01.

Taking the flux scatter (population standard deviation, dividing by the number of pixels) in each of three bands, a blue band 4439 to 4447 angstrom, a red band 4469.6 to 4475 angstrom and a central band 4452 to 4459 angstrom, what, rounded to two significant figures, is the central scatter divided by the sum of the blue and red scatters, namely 0.51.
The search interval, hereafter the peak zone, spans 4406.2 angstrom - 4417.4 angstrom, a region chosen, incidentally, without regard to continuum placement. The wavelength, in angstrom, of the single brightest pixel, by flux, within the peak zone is 4409.76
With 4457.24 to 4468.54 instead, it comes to 4460.83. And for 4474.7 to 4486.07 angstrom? 4477.29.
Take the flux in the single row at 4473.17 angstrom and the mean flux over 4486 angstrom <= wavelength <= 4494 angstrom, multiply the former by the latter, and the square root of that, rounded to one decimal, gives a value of 53.0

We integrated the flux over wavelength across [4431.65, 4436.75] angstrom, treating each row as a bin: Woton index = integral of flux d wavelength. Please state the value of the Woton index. 274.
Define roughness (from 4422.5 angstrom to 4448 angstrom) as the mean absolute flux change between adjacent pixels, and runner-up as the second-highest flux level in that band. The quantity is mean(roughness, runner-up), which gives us 29.1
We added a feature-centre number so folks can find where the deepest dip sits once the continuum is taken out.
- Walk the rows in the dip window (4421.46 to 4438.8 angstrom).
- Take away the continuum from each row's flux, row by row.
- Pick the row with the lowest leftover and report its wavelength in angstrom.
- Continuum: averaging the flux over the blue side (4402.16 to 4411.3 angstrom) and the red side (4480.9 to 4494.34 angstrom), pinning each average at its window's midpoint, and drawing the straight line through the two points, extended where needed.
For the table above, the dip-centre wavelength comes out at 4426.04 angstrom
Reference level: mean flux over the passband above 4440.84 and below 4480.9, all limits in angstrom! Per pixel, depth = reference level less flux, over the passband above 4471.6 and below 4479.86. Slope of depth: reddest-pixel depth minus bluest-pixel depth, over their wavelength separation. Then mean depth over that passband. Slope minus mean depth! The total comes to 2.4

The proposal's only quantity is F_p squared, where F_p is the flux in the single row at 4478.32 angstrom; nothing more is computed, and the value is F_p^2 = 3648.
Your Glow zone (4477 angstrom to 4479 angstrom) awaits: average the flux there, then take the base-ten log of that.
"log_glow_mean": 1.78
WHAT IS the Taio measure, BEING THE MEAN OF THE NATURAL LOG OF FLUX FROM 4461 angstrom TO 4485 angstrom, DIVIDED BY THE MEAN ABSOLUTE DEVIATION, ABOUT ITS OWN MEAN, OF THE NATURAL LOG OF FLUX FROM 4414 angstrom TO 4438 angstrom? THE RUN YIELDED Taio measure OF 132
